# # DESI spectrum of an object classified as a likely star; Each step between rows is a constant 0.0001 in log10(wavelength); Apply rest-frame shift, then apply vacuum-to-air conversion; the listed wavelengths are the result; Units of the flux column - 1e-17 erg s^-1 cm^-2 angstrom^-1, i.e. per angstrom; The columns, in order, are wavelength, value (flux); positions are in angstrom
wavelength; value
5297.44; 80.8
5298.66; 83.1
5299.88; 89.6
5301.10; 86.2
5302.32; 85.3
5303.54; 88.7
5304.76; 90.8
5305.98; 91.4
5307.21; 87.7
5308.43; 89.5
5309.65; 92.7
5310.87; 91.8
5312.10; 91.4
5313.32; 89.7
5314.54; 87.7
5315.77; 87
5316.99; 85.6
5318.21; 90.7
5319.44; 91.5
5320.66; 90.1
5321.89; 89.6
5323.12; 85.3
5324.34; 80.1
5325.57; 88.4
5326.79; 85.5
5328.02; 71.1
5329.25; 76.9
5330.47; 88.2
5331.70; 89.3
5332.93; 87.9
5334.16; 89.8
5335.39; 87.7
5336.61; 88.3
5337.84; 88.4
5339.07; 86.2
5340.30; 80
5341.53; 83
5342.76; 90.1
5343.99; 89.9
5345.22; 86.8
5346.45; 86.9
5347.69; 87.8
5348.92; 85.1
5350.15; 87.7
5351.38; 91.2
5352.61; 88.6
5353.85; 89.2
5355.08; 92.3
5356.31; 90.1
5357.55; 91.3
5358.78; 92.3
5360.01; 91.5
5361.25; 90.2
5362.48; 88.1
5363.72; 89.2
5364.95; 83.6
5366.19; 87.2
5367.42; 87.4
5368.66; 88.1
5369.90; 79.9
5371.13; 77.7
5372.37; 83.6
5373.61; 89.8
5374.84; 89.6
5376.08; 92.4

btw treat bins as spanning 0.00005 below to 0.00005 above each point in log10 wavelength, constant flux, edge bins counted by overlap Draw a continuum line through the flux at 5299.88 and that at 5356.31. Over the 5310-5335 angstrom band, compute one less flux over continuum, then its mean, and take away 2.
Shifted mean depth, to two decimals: -1.97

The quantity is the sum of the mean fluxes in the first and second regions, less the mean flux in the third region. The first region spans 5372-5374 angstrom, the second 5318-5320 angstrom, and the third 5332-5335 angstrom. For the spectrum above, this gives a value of 88.9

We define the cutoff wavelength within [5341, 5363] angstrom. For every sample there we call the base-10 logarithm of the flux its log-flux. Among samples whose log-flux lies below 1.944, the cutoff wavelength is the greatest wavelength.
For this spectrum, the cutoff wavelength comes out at 5350.15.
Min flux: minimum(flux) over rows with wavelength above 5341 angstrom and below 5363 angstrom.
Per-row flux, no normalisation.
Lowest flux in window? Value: 83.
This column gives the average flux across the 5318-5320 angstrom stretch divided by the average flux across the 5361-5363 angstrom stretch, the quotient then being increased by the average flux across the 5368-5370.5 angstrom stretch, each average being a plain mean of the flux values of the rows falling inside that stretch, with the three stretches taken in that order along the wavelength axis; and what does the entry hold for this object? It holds 85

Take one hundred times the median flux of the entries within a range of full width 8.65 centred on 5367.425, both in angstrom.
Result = 8720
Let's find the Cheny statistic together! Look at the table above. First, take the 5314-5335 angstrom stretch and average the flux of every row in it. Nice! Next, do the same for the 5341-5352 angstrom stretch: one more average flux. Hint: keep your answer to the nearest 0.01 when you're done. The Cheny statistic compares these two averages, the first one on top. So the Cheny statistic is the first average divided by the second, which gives 0.98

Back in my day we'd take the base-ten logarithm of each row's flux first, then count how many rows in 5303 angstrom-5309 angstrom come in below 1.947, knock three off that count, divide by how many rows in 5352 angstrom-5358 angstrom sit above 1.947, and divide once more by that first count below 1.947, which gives -0.40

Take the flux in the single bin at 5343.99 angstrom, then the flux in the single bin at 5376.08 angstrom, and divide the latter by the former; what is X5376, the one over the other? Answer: 1.03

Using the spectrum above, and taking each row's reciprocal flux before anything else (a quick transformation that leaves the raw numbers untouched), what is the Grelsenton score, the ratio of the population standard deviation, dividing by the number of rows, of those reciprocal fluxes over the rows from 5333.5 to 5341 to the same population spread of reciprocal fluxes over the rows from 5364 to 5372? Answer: 0.77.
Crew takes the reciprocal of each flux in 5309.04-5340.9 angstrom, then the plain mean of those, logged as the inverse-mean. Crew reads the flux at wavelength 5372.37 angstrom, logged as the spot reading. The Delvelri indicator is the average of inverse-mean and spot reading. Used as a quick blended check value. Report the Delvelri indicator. 41.8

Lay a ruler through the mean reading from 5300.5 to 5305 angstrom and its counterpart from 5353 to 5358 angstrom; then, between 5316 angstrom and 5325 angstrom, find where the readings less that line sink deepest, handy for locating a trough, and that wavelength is 5324.34 angstrom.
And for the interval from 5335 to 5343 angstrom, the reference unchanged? 5340.30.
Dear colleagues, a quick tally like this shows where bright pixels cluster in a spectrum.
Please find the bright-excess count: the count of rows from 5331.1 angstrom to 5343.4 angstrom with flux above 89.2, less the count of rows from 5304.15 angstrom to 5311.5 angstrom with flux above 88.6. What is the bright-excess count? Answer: -2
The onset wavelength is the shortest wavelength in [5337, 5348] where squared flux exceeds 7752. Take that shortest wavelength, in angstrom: 5337.84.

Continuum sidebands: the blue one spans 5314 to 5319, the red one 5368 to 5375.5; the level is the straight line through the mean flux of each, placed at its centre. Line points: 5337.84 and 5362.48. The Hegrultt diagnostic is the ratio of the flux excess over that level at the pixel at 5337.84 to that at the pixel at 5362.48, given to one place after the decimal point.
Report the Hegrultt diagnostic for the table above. 0.6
